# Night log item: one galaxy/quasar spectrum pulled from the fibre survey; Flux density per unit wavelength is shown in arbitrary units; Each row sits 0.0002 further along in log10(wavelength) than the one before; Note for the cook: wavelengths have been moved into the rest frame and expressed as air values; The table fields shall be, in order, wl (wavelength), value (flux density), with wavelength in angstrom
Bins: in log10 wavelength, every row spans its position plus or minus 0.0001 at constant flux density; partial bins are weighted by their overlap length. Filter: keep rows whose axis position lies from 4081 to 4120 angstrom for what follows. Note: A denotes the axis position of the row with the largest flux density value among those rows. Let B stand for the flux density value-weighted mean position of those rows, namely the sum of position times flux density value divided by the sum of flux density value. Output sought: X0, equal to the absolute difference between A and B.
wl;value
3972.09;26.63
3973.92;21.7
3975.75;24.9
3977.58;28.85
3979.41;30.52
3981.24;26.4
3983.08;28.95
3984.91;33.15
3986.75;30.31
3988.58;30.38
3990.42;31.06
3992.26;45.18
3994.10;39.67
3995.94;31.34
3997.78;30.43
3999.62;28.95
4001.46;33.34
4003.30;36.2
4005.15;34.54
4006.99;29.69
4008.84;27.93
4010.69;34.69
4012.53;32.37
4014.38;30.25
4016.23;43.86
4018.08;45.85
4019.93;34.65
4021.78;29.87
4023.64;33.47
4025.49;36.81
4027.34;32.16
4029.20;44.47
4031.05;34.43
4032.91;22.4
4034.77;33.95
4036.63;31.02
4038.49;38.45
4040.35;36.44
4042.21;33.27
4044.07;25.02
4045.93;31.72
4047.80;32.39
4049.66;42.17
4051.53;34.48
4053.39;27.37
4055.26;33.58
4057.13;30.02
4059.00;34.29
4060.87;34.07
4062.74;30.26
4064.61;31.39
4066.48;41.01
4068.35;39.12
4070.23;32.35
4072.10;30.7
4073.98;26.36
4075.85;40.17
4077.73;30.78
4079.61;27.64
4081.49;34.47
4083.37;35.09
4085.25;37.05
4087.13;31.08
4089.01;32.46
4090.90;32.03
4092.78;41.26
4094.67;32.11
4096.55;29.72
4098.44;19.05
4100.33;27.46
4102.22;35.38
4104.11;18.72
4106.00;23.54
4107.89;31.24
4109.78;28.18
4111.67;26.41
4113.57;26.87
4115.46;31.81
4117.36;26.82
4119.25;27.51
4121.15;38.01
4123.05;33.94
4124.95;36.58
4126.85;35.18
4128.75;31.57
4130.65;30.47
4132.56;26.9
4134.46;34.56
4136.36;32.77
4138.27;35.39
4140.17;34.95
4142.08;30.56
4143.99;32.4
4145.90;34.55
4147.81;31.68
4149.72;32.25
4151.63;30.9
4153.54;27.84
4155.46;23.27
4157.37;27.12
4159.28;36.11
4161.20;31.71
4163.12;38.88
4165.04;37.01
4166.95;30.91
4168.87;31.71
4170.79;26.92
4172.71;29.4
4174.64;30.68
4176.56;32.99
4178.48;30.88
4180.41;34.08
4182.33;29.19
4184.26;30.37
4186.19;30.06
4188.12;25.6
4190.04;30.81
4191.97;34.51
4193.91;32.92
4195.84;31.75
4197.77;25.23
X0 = 6.5 angstrom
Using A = 4092.78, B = 4099.3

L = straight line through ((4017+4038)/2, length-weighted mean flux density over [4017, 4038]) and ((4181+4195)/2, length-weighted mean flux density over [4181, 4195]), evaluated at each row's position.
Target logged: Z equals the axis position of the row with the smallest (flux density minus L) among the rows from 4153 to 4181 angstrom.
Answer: 4155.46 angstrom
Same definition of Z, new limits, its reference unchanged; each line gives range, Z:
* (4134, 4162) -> 4155.46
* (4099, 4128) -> 4104.11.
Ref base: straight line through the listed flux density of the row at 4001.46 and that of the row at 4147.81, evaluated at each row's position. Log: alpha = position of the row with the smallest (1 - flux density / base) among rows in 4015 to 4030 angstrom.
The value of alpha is 4018.08 angstrom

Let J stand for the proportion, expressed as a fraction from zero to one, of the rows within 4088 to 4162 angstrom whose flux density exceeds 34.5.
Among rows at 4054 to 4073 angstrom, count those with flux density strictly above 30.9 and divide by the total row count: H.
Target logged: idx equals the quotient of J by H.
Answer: 0.37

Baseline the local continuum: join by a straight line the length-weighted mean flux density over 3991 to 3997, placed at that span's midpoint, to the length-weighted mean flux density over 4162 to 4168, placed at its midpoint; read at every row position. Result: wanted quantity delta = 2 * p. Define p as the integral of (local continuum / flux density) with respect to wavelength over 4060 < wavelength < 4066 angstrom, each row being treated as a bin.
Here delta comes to 14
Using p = 7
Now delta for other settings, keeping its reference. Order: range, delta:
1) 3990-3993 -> 6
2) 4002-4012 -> 23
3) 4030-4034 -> 11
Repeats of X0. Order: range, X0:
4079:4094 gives 6.3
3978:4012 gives 3.0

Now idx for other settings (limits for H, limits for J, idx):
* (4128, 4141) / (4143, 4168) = 0.43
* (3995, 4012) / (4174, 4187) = 0.00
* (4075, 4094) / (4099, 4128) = 0.33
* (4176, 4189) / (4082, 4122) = 0.83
